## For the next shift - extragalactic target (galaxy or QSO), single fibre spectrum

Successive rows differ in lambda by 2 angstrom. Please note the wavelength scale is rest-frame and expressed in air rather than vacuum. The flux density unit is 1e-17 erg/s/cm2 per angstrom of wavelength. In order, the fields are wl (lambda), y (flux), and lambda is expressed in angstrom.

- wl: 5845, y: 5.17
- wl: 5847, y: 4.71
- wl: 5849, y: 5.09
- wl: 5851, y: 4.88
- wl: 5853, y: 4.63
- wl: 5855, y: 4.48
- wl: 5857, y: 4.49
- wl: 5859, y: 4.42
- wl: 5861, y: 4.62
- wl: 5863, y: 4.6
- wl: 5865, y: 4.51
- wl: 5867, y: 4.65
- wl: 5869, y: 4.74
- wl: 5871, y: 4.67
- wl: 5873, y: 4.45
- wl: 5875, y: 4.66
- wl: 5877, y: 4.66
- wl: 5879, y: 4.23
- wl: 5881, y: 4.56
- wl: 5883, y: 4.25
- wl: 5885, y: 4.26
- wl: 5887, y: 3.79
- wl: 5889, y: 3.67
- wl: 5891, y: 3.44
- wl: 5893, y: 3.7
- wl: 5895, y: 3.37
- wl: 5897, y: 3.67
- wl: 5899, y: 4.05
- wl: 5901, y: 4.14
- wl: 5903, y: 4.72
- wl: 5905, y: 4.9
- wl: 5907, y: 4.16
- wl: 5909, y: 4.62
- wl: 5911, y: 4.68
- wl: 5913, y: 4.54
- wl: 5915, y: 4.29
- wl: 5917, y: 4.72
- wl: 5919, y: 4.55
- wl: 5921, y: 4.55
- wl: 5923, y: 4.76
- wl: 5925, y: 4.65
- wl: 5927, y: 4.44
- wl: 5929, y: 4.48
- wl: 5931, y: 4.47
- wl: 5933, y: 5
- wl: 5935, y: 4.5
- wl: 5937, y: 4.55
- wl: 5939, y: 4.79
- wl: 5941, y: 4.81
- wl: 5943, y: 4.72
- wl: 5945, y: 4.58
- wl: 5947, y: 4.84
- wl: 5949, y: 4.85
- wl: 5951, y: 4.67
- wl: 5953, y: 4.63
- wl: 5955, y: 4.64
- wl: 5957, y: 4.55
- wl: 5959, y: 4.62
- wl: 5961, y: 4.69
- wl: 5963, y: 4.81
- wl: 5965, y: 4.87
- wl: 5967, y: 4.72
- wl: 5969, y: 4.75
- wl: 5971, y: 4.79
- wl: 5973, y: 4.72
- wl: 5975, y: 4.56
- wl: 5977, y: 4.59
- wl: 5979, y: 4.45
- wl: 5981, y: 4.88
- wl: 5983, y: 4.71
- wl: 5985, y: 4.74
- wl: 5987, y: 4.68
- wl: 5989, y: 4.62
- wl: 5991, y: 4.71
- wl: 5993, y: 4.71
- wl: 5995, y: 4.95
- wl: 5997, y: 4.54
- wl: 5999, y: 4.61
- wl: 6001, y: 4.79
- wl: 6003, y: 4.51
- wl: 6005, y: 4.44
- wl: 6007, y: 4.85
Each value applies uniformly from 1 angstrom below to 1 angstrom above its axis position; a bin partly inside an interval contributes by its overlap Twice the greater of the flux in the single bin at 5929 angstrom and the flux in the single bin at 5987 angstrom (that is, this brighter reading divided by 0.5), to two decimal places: 9.36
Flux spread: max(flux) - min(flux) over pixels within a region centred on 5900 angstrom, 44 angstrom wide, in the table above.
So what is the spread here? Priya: 1.5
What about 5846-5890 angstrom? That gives 1.4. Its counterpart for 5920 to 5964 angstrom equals 0.6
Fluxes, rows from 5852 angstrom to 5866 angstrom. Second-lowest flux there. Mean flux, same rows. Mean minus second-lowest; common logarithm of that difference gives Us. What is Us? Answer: -1.25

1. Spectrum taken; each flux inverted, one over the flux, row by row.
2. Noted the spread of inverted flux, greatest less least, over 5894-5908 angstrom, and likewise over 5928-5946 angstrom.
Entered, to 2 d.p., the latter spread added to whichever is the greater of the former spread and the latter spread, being 0.12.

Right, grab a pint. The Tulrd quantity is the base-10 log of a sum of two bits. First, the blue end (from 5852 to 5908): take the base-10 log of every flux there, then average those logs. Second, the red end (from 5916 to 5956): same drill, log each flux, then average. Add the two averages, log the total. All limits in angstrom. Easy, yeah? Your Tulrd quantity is 0.114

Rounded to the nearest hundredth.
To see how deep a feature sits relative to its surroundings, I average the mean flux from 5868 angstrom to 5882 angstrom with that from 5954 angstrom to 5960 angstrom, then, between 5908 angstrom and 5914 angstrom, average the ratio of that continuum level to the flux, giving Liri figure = 0.99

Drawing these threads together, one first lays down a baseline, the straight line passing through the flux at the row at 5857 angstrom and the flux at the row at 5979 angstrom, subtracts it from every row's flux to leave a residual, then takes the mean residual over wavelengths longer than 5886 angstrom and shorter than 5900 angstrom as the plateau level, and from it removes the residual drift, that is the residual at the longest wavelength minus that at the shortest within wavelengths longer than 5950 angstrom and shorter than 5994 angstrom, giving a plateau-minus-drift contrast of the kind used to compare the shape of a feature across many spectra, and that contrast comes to -0.9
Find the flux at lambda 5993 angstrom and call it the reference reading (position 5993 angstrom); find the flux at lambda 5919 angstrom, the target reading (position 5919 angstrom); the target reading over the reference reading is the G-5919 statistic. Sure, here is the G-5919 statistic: 0.97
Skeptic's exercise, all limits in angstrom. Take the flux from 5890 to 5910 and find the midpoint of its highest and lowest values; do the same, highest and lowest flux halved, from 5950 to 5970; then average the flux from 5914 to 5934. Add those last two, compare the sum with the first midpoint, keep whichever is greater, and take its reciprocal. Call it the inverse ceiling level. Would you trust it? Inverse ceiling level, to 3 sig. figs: 0.108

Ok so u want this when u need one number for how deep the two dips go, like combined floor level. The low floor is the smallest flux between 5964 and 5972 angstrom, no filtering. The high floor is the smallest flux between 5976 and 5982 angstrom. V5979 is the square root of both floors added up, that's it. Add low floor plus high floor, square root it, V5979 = 3.03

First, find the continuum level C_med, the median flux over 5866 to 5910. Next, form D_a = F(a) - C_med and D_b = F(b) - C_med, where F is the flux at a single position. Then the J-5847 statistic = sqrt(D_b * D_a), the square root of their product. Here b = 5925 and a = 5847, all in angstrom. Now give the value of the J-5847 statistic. 0.4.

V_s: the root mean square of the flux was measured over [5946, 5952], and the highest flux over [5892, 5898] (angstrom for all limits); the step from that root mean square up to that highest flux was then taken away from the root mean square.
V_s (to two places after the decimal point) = 5.87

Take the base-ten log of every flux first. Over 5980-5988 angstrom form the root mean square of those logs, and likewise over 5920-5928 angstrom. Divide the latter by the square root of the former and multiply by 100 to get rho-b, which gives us 80.5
